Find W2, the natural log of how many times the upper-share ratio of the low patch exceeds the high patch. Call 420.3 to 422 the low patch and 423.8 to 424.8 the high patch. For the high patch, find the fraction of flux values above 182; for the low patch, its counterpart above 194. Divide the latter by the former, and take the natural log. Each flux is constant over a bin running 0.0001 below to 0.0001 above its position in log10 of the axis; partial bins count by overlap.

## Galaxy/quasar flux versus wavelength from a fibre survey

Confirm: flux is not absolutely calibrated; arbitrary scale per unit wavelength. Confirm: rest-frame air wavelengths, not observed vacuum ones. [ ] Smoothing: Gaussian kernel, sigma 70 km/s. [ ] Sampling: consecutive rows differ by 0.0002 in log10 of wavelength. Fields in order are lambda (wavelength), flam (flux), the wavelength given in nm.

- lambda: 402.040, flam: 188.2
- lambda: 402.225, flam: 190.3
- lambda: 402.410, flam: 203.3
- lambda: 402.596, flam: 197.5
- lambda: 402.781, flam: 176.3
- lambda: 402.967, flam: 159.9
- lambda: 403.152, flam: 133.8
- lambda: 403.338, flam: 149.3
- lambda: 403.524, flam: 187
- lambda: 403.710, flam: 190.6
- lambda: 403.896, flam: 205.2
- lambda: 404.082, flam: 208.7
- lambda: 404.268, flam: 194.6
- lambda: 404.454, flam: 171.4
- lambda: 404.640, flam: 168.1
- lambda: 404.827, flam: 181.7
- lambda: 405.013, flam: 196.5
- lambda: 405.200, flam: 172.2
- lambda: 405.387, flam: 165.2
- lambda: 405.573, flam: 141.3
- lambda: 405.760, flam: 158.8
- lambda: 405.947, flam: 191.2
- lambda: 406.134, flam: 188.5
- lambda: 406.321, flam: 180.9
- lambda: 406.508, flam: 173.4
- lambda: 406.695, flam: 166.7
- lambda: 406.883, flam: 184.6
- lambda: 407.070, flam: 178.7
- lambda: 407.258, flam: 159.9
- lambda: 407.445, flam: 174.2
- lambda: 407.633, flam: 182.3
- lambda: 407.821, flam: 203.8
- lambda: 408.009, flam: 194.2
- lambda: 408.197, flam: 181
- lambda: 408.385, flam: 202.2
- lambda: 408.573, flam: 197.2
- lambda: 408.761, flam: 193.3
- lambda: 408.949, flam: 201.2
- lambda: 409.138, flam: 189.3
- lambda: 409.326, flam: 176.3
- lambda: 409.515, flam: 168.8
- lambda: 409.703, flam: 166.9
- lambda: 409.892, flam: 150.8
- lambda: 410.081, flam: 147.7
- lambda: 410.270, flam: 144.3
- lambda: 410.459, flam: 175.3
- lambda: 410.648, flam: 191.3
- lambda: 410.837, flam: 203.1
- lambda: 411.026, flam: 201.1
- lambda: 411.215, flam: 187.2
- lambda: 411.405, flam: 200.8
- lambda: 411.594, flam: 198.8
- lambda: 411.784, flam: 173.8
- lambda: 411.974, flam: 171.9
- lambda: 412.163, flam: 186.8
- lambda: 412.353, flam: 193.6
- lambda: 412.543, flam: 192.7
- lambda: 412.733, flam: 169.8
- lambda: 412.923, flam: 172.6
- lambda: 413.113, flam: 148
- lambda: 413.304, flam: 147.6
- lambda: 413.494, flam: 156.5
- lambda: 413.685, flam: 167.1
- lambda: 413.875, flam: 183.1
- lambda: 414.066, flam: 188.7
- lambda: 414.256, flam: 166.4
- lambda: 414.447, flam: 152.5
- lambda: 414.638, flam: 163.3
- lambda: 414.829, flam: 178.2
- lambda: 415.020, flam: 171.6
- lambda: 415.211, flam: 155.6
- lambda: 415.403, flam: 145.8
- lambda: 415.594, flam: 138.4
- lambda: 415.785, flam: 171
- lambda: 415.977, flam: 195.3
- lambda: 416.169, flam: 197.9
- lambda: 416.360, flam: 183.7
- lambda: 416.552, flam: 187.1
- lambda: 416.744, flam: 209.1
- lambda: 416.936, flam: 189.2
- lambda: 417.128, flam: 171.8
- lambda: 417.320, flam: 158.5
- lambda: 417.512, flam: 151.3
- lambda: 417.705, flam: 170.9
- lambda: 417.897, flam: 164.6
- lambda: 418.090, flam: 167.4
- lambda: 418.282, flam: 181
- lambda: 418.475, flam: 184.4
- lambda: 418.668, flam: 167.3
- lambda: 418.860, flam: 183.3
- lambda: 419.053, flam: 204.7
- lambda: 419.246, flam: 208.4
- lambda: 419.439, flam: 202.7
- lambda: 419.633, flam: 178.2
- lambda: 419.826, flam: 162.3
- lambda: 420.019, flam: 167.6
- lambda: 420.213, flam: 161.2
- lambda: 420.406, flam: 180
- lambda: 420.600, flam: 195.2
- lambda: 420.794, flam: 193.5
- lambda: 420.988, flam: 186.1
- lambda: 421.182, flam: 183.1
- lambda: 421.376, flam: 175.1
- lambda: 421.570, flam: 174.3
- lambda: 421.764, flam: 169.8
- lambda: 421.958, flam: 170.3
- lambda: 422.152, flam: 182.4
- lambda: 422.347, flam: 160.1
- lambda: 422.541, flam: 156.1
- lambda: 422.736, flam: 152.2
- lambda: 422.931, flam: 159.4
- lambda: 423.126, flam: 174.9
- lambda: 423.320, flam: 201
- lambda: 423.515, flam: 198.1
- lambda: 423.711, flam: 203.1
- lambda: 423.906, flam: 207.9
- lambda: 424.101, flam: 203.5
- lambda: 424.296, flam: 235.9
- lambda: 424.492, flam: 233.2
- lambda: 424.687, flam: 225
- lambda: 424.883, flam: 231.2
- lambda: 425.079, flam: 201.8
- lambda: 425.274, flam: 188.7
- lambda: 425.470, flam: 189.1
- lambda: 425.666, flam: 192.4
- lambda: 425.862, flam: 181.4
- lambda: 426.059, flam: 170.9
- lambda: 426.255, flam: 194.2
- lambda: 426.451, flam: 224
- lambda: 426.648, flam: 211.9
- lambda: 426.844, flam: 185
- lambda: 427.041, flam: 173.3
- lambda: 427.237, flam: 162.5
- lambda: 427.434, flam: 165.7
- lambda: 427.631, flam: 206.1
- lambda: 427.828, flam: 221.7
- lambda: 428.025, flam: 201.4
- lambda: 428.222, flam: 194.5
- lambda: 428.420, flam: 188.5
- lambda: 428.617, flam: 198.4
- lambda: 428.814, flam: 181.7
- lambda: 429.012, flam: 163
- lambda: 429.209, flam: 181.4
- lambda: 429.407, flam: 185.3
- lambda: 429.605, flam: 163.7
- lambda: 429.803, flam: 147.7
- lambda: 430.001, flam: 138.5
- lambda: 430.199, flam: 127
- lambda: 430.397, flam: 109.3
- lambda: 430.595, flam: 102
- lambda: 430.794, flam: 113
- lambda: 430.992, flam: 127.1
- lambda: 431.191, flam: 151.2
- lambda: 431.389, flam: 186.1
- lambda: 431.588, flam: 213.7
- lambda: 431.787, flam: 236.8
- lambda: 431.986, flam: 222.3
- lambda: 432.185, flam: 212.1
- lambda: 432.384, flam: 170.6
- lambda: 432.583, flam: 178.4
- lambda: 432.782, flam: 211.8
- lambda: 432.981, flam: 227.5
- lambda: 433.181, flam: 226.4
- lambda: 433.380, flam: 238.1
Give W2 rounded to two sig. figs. -2.2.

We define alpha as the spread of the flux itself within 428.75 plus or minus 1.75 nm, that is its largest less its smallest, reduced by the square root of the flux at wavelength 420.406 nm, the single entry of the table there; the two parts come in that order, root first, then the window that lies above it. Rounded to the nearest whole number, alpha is 99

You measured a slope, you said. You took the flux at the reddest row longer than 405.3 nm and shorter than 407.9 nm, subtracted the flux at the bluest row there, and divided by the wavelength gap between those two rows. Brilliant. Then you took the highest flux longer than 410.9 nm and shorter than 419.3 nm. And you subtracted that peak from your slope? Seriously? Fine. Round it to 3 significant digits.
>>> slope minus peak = -193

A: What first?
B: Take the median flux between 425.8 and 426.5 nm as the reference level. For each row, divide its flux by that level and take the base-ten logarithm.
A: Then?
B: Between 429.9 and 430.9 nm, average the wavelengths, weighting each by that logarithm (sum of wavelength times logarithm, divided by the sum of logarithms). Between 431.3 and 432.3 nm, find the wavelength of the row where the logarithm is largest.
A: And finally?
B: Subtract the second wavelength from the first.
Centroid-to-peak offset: -1.34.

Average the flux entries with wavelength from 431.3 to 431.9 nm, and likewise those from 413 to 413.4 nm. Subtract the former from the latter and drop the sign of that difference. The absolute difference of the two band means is 64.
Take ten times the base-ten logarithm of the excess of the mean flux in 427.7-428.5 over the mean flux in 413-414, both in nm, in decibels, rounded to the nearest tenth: 16.1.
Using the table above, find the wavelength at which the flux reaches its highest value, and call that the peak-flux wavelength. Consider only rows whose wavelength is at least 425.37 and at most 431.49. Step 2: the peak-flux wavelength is 426.451 nm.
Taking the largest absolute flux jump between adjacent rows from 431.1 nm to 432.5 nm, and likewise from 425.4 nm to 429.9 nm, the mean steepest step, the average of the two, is 41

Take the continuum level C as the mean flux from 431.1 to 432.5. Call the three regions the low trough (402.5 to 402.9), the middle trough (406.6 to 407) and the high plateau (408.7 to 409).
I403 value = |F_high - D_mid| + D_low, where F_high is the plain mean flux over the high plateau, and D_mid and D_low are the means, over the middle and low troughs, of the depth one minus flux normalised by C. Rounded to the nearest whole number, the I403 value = 197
